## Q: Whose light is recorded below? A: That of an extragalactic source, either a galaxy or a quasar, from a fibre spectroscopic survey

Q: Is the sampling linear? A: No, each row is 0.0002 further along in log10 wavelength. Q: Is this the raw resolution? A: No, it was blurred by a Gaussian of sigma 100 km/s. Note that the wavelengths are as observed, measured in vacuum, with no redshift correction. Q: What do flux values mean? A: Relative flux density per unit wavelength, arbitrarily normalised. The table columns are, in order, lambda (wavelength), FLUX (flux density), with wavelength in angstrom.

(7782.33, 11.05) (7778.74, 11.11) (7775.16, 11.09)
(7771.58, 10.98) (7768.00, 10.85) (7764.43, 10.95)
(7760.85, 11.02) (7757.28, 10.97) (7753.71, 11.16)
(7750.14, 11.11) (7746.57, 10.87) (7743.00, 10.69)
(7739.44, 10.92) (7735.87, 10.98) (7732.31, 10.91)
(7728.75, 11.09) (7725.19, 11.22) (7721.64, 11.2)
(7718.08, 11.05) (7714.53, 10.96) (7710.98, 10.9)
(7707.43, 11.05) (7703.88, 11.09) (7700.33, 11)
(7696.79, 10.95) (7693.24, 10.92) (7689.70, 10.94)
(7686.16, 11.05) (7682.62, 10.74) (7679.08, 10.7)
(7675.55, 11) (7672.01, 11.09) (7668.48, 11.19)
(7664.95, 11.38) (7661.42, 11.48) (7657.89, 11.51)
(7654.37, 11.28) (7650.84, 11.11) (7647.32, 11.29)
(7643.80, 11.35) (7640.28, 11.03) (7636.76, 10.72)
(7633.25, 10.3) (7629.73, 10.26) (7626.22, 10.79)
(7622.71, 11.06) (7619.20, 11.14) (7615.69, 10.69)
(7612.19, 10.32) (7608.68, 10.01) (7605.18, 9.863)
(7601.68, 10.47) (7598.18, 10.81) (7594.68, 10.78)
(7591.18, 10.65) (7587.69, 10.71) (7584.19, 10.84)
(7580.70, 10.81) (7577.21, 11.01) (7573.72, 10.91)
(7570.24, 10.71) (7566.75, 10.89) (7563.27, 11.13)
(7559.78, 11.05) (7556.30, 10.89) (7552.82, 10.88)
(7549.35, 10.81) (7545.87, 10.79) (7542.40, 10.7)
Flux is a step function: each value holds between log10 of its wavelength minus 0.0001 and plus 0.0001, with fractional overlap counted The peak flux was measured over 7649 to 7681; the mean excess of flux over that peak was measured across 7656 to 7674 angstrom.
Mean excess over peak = -0.18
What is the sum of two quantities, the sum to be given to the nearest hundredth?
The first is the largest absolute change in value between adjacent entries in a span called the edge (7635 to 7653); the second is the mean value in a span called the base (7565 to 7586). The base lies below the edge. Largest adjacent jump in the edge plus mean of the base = 11.18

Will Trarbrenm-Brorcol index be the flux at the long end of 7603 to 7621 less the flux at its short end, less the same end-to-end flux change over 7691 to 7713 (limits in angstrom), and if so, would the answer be 1.3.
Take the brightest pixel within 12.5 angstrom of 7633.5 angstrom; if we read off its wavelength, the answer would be 7643.80 angstrom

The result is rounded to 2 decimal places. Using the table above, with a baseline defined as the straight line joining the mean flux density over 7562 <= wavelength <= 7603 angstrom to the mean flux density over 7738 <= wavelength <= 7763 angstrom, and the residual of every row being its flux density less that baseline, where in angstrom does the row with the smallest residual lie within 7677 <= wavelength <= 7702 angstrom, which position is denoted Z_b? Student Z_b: 7679.08 angstrom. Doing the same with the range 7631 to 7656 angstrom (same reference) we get 7633.25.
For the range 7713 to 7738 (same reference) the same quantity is 7732.31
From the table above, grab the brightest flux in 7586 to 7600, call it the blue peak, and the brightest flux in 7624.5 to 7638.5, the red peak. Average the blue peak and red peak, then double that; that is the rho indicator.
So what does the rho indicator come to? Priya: 21.6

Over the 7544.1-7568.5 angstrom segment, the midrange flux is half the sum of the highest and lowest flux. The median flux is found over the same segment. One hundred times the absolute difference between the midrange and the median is 7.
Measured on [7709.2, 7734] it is 1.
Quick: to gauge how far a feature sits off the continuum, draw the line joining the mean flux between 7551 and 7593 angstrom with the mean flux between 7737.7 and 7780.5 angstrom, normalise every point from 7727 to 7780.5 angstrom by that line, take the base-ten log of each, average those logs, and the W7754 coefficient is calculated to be 0.000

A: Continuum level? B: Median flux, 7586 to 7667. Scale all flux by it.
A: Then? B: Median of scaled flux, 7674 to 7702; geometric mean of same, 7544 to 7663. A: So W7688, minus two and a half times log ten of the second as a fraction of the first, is 0.01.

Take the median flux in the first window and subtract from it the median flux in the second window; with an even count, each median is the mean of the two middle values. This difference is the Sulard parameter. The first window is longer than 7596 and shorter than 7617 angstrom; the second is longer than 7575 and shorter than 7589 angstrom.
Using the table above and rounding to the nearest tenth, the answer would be -0.4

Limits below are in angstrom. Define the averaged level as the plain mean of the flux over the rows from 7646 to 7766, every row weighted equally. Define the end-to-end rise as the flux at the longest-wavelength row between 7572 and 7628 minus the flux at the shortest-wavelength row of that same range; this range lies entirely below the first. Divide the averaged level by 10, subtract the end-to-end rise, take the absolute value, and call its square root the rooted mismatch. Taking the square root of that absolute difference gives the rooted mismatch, 1.11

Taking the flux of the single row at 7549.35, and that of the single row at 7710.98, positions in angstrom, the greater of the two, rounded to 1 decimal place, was 10.9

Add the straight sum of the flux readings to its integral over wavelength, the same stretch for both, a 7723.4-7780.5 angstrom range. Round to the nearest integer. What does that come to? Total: 804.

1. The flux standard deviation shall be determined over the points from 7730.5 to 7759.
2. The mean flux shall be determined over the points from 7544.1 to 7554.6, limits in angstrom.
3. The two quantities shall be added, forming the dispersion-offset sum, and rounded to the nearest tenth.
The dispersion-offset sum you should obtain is 11.0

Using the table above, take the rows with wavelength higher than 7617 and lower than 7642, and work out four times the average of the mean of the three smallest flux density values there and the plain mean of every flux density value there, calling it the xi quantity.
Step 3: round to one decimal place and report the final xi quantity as 42.4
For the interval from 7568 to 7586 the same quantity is 43.3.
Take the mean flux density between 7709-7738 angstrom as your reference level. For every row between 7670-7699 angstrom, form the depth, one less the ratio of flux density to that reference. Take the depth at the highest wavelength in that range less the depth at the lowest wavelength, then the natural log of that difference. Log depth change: -4.37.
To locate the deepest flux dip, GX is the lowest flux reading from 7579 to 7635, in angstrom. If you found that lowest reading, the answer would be 9.863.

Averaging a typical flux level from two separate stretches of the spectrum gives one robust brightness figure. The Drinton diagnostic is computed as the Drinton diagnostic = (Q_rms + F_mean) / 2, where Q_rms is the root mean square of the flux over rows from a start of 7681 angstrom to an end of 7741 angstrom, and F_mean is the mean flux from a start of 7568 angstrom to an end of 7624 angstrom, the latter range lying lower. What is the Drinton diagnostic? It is 10.84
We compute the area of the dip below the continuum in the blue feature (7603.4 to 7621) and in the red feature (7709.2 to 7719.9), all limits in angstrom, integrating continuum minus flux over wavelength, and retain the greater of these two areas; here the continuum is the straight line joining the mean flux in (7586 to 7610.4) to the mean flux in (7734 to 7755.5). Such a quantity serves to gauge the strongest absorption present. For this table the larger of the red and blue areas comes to 2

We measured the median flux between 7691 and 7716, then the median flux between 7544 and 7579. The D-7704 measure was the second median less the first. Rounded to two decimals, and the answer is -0.07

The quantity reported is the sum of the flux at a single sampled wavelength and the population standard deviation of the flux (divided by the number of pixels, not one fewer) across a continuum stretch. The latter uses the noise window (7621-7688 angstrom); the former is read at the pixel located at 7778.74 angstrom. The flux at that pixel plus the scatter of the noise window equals 11.5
